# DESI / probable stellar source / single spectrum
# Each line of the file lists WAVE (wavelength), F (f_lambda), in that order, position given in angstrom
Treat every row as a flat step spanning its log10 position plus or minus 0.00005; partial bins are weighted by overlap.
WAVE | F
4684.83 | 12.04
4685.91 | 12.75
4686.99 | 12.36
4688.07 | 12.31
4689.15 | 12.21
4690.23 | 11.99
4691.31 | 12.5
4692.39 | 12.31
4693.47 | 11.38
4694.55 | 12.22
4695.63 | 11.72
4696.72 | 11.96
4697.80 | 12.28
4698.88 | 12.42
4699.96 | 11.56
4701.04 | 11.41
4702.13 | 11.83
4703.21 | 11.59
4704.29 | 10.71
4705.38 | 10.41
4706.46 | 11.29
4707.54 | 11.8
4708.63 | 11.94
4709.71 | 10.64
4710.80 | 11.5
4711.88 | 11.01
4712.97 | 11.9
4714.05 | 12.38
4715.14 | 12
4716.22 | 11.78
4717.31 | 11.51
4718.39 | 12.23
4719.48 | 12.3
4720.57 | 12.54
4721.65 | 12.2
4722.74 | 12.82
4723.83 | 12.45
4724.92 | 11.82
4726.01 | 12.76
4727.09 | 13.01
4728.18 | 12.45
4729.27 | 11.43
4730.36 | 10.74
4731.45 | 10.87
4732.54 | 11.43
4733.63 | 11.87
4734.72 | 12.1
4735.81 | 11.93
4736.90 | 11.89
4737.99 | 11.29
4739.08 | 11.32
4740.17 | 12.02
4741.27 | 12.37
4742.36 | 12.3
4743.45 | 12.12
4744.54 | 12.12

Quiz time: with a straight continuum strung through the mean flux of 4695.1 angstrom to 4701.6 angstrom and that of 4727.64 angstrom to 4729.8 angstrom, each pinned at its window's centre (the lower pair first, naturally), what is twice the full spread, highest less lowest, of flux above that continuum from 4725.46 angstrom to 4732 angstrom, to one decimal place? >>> 4.6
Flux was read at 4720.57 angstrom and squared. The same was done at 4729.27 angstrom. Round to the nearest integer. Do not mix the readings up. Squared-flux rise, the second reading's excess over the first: -27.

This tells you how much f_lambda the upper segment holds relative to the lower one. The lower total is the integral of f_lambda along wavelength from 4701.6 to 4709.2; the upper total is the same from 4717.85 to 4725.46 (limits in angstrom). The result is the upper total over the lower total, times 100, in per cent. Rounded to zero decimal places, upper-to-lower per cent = 109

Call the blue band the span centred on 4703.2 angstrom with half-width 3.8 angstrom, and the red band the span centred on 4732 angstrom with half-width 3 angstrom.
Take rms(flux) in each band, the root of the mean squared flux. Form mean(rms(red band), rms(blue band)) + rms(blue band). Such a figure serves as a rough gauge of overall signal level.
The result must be 22.6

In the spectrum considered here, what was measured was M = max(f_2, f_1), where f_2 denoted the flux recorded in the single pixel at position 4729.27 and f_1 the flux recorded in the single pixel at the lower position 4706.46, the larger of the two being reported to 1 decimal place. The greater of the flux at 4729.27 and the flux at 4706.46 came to 11.4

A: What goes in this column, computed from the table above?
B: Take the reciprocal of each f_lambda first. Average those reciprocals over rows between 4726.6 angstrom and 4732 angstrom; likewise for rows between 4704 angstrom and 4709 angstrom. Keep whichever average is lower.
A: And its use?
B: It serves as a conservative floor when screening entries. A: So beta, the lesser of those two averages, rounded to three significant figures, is 0.0860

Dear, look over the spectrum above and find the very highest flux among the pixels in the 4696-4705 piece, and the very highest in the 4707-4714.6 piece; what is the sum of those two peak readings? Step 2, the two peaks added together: 24.8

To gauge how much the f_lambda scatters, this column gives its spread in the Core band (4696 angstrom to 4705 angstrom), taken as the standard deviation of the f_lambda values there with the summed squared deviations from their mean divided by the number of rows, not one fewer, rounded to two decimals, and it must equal 0.50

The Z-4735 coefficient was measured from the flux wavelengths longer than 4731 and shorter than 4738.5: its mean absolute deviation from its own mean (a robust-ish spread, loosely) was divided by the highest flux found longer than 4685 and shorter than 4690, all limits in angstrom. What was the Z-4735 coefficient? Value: 0.029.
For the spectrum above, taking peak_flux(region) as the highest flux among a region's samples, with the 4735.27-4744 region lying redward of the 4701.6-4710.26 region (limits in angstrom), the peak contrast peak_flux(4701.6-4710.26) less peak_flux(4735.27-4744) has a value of -0.43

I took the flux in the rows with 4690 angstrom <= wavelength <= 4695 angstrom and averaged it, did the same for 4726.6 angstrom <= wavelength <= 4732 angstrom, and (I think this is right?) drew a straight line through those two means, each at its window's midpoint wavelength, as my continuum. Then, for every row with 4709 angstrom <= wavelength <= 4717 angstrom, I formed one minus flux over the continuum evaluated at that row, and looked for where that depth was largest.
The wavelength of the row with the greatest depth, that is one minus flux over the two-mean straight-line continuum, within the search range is 4709.71 angstrom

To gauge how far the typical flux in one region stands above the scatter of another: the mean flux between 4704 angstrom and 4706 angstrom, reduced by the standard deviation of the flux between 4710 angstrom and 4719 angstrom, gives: 10.1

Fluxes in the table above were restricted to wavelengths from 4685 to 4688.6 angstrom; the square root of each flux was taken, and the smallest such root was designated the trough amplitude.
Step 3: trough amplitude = 3.51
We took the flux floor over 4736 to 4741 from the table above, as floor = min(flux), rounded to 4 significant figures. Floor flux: 11.29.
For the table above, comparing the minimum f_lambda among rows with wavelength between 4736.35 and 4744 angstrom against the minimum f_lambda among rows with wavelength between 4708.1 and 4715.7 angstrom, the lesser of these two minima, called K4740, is 10.6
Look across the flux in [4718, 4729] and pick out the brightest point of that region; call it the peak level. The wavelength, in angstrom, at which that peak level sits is 4727.09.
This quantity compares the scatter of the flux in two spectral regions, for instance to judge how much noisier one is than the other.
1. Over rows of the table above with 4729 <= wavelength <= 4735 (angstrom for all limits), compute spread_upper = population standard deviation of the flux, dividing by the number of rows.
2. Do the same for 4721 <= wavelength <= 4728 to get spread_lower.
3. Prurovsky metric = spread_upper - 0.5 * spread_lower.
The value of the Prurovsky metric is 0.29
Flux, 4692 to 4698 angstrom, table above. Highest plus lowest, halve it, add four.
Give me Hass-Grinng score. 15.8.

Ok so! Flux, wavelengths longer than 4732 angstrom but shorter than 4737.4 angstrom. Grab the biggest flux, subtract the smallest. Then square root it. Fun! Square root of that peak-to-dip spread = 0.82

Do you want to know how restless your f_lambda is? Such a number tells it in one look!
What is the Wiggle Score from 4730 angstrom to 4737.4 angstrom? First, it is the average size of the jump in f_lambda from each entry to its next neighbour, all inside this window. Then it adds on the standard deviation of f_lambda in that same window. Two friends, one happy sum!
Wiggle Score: 0.8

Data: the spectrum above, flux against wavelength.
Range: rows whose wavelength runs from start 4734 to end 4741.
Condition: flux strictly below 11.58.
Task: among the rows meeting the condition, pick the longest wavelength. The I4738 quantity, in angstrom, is 4739.08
